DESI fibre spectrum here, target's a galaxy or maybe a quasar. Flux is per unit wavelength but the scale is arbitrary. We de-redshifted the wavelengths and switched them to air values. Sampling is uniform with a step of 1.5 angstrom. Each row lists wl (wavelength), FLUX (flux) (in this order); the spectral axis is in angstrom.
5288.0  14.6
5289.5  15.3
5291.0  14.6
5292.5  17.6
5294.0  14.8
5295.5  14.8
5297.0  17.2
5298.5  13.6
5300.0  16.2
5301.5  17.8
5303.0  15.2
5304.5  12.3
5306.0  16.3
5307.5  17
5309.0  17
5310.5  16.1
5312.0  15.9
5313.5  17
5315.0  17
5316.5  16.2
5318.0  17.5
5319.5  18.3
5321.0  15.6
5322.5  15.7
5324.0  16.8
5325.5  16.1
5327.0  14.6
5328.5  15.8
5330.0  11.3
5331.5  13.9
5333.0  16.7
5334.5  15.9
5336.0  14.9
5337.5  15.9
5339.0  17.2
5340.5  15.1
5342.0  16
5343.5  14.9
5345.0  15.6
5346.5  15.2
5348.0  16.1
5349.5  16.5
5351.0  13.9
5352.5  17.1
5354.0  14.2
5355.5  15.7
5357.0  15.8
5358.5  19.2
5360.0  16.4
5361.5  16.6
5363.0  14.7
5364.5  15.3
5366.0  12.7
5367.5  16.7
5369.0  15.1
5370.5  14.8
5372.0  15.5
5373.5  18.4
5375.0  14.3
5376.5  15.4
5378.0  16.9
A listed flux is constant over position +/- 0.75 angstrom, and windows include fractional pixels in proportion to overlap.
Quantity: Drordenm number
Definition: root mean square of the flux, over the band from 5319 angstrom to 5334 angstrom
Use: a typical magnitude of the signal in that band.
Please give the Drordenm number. 15.6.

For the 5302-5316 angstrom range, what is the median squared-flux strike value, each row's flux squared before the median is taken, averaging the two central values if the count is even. 266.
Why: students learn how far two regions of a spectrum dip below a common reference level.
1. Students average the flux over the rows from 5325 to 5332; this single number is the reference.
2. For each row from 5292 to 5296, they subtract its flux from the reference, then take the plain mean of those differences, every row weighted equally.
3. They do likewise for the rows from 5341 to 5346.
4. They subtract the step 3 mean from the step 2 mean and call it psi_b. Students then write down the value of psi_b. -0.2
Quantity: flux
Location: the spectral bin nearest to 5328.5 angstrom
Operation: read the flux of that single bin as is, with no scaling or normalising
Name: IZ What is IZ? 15.8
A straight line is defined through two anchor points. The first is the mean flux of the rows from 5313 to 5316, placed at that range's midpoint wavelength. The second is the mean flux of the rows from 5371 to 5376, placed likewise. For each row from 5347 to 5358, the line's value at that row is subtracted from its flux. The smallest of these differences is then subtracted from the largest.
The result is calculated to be 3.2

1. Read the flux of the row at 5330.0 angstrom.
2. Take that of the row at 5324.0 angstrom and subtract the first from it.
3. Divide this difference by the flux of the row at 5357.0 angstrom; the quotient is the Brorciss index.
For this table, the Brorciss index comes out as 0.35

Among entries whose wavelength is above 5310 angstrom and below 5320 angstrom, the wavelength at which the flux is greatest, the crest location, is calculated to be 5319.5 angstrom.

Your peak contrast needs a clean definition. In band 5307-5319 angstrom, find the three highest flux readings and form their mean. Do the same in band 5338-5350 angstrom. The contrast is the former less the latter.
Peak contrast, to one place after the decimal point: 0.6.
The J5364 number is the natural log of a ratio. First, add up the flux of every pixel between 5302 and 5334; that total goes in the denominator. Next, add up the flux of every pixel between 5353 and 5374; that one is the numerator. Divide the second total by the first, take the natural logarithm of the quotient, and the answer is -0.4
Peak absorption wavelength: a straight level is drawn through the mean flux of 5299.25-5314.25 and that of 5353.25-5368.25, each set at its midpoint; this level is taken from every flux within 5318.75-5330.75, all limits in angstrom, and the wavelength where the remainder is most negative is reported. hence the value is 5330.0 angstrom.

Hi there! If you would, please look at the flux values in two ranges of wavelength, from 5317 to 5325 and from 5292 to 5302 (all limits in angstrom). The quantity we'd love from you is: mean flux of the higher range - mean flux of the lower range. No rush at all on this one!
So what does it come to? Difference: 0.8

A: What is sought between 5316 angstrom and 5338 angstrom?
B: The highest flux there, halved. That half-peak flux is 9.15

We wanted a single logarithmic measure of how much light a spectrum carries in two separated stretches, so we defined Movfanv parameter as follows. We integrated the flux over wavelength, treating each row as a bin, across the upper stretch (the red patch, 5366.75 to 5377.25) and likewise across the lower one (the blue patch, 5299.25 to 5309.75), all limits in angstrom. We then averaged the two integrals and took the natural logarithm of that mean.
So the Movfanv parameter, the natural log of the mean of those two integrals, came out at 5.11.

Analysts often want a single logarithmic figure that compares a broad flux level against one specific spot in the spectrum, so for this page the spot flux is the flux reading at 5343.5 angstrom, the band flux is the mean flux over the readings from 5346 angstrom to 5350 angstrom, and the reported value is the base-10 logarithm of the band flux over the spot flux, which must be 0.029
